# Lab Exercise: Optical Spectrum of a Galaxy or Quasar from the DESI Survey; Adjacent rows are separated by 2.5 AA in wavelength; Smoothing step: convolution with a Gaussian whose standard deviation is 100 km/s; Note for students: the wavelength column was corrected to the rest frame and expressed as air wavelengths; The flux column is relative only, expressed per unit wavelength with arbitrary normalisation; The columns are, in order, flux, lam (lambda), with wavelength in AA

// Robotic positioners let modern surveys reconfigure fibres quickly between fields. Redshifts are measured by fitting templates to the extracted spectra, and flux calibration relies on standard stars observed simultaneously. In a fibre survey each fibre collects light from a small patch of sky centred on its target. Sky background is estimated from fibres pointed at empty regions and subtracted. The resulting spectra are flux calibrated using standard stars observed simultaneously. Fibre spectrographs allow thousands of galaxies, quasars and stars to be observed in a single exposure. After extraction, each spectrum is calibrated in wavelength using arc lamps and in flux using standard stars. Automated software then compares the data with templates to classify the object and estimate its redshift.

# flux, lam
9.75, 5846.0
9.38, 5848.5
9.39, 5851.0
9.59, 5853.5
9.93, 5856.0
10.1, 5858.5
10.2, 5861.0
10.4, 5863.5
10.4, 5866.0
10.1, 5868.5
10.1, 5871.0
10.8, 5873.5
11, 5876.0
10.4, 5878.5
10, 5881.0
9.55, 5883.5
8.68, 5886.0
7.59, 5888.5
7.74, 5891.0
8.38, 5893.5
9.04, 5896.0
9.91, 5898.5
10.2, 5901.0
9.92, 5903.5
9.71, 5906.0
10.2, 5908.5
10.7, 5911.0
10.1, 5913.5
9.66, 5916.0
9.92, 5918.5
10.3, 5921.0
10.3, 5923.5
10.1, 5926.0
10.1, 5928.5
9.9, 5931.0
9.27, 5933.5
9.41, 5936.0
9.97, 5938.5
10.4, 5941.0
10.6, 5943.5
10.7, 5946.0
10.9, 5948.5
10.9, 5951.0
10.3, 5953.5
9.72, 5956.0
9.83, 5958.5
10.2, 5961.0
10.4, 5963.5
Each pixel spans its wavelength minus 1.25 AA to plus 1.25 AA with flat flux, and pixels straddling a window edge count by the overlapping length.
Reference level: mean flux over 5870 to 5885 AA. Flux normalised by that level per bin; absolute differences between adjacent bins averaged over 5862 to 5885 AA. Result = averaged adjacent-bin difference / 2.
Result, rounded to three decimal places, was 0.016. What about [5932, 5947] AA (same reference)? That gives 0.014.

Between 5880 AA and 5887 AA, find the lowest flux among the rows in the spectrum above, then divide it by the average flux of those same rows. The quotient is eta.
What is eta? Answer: 0.92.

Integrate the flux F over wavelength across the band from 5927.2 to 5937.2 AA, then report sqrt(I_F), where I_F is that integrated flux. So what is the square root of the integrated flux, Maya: 9.8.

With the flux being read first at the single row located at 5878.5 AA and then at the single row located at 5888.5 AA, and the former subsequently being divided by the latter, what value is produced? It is 1.37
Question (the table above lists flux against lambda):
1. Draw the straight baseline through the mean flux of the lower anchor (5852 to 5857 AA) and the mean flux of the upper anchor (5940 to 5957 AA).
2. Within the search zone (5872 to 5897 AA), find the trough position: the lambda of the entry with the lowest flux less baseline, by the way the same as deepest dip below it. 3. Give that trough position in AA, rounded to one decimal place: 5888.5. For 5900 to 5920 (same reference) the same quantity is 5916.0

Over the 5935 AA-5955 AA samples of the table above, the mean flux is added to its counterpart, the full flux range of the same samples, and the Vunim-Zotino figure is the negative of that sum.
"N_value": -11.9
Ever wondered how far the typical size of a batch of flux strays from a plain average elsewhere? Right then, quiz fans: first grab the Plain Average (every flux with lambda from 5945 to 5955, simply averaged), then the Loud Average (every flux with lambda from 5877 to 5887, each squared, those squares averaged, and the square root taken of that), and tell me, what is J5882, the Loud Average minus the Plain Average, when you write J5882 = -1.0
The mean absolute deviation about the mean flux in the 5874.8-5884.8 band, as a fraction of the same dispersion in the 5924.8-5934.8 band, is 1.6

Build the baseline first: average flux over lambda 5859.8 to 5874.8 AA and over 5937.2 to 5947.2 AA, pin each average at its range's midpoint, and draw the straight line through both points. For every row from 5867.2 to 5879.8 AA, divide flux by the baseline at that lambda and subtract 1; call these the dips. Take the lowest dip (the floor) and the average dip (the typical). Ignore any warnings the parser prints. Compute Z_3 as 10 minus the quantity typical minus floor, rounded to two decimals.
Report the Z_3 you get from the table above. 9.96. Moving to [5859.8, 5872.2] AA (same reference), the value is 9.99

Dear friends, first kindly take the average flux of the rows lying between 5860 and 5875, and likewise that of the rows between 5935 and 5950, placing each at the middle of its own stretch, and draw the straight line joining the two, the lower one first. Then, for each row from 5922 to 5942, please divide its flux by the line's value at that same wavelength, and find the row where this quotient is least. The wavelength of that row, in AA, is 5933.5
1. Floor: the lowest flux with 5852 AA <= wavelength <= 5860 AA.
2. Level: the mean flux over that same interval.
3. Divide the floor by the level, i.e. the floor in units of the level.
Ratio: 0.97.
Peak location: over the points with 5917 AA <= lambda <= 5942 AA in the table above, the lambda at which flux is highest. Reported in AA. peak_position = 5941.0 AA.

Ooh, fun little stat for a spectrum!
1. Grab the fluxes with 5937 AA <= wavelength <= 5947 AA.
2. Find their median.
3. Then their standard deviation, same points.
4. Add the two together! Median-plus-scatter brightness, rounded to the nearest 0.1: 10.8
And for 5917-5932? 10.3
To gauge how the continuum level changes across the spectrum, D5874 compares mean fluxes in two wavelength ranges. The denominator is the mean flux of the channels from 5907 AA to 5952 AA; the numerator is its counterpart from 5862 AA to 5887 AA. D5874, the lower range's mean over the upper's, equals 1.00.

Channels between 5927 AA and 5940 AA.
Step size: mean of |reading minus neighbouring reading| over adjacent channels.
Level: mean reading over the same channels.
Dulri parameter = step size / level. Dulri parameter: 0.039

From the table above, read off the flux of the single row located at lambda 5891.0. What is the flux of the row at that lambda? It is 7.74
